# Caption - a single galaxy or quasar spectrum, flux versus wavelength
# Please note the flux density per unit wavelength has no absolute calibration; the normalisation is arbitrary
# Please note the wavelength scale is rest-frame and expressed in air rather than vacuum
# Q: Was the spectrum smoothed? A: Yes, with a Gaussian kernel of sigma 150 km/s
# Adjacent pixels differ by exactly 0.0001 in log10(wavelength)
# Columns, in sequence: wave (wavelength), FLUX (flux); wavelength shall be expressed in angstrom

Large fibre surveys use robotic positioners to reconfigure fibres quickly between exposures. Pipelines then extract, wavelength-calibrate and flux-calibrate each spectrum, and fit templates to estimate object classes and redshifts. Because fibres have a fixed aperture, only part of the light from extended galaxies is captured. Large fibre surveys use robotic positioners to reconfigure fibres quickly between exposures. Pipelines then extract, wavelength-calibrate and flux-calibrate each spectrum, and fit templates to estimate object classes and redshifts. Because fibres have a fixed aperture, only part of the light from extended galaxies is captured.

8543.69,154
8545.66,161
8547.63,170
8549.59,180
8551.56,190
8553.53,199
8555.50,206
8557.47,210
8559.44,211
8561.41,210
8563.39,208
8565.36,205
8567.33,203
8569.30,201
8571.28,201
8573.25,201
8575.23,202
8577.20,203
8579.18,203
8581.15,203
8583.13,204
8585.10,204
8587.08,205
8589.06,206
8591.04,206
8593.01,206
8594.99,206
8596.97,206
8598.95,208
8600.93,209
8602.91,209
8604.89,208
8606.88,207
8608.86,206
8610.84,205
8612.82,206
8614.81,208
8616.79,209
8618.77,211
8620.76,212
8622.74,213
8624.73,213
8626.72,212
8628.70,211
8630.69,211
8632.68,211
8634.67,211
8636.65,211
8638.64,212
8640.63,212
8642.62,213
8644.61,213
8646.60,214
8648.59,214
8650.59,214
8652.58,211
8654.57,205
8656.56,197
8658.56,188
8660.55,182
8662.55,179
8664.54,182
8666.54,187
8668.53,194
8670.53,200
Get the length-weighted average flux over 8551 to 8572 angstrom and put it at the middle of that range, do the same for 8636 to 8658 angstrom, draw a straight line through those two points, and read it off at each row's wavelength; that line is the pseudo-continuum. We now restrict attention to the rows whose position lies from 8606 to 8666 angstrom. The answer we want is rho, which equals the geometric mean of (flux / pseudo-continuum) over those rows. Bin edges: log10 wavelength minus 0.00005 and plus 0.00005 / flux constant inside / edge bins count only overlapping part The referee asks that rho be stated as 0.99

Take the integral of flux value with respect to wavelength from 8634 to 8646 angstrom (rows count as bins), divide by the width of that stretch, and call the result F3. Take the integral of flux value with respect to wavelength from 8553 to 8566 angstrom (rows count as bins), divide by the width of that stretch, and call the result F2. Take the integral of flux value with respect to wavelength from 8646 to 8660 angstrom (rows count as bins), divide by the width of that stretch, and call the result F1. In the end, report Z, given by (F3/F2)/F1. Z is 0.0050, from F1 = 205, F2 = 207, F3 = 212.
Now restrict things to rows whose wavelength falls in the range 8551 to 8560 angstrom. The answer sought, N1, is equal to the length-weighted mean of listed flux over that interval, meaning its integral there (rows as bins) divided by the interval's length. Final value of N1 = 203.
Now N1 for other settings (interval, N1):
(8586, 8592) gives 205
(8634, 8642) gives 212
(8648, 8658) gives 207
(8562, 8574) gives 203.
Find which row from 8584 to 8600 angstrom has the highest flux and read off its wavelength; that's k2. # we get 8598.95 angstrom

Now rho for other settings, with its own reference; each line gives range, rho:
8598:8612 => 1.00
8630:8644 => 1.01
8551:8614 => 1.00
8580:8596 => 0.99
